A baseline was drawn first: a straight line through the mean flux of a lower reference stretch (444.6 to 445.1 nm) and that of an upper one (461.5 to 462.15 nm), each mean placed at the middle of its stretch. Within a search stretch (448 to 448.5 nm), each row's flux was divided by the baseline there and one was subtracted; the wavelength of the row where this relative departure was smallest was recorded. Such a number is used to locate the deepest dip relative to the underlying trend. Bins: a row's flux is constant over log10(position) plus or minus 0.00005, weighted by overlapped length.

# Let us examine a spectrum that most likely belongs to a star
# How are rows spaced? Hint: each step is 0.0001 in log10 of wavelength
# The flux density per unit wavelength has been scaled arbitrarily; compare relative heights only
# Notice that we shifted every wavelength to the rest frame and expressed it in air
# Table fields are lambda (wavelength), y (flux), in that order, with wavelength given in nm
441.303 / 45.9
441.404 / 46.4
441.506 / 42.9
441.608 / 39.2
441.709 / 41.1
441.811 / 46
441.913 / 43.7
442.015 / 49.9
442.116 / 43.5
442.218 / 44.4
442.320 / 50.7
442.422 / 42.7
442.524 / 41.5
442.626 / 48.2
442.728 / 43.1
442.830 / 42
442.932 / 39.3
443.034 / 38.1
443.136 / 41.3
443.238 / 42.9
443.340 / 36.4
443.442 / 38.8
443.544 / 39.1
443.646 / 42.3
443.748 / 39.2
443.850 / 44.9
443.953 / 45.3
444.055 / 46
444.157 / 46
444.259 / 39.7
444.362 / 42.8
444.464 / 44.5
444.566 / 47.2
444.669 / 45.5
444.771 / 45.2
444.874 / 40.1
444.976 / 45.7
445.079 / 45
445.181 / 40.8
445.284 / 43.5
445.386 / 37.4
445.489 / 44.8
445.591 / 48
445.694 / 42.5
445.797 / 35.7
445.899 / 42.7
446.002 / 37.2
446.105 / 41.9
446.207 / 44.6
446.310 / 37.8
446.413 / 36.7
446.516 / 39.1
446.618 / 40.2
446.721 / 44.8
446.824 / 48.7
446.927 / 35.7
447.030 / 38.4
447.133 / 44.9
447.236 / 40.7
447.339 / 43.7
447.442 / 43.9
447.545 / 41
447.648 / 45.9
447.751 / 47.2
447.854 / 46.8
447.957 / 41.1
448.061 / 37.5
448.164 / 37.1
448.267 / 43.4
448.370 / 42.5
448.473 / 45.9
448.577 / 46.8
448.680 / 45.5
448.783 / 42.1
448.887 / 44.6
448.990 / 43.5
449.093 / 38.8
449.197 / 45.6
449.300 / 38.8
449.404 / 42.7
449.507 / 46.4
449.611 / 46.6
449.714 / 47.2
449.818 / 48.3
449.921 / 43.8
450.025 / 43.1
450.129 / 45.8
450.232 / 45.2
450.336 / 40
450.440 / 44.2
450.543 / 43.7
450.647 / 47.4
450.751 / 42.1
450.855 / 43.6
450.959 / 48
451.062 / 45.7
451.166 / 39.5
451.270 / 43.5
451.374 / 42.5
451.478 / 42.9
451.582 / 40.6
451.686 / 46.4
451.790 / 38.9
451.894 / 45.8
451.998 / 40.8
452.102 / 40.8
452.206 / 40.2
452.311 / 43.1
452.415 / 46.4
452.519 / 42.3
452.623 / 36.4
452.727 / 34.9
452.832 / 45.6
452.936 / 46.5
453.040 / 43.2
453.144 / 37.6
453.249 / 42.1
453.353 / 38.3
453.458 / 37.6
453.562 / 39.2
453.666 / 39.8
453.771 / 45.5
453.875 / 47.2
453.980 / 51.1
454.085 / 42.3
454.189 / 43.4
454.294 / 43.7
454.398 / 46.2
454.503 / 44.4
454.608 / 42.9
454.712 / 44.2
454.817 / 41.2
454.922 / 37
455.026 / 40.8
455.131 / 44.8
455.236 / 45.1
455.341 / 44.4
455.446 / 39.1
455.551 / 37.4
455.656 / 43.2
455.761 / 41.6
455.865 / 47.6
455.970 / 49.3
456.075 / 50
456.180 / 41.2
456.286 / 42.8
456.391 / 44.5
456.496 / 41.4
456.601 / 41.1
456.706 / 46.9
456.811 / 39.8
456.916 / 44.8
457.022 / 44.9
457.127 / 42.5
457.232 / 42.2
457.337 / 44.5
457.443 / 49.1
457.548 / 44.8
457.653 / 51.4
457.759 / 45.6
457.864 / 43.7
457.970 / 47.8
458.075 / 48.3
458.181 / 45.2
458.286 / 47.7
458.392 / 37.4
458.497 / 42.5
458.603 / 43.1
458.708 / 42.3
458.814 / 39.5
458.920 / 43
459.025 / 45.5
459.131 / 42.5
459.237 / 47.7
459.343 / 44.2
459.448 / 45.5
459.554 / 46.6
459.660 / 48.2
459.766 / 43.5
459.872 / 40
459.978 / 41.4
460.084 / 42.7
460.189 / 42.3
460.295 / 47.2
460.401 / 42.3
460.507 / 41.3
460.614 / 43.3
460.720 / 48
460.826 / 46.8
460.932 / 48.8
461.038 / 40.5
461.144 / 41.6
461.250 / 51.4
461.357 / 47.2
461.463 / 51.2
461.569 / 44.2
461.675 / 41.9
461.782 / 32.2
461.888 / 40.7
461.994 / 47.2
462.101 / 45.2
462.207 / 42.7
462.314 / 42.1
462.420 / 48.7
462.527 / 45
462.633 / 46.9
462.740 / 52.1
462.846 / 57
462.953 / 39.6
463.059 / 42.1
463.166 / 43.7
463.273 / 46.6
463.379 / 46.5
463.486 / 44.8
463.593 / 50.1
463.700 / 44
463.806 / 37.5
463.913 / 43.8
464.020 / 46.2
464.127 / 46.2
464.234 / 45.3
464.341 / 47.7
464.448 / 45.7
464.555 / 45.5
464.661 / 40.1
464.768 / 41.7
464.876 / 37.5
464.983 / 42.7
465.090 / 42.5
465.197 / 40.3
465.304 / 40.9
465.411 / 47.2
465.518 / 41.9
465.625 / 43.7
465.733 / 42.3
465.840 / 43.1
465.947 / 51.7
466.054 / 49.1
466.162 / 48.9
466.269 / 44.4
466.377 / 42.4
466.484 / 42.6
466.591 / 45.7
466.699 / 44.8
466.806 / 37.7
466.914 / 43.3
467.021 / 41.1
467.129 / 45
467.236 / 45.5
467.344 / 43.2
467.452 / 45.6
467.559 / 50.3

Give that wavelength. 448.164 nm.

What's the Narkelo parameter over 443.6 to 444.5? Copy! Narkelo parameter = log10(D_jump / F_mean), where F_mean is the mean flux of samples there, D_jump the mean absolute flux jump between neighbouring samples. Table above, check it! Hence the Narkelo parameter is -1.22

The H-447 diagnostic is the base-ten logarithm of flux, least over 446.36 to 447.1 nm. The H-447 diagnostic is 1.55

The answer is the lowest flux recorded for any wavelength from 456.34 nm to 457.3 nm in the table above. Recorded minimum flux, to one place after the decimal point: 39.8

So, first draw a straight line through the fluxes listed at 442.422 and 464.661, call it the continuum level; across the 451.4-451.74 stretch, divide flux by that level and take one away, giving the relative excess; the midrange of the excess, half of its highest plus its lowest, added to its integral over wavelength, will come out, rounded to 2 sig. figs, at 0.058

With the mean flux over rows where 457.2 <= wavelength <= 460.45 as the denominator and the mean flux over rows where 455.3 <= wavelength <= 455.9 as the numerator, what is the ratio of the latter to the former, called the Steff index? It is 0.95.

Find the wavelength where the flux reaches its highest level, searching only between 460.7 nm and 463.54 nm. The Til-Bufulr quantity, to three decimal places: 462.846 nm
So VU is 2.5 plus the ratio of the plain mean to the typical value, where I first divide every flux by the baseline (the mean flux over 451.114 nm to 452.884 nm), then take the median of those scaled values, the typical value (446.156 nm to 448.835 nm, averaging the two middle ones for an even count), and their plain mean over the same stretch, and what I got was 3.49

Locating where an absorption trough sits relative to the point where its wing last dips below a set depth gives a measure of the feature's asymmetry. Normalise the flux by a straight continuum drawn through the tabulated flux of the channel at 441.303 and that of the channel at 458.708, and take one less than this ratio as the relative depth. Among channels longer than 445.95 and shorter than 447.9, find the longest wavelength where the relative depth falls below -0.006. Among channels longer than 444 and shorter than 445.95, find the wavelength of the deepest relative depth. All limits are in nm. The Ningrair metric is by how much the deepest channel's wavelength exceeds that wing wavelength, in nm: -1.75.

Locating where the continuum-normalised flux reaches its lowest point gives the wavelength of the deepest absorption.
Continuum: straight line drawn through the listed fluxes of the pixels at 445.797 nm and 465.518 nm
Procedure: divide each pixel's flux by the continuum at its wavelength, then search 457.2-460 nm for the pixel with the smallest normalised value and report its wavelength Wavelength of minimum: 458.392 nm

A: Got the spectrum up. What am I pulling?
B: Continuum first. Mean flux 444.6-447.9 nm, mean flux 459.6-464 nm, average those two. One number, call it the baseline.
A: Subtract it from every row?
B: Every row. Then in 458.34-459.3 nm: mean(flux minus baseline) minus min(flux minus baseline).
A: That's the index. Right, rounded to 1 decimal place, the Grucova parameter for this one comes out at 5.2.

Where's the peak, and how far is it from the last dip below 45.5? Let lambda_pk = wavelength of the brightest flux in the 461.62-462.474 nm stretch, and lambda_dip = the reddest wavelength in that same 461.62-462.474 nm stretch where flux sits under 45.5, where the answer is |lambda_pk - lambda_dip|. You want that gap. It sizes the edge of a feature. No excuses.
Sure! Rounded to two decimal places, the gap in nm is 0.11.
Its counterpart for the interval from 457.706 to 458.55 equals 0.42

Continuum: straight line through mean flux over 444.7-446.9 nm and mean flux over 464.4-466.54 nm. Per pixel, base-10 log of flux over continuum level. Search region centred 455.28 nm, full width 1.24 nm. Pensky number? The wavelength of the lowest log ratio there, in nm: 454.922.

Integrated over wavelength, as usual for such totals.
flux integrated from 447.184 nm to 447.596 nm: 17.4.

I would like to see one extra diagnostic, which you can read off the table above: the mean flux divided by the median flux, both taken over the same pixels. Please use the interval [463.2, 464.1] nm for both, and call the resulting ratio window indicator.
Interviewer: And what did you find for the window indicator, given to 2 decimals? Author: 0.99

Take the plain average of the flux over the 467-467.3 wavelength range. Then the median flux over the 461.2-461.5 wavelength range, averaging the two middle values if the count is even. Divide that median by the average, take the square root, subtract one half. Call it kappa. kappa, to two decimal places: 0.58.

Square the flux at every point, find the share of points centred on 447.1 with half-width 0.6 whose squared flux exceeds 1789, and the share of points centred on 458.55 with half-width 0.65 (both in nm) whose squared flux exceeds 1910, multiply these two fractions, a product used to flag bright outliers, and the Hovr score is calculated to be 0.21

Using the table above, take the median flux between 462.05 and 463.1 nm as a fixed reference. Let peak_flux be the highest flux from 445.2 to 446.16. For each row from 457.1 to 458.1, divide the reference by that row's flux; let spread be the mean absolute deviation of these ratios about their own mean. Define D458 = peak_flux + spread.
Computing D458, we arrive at 48.1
